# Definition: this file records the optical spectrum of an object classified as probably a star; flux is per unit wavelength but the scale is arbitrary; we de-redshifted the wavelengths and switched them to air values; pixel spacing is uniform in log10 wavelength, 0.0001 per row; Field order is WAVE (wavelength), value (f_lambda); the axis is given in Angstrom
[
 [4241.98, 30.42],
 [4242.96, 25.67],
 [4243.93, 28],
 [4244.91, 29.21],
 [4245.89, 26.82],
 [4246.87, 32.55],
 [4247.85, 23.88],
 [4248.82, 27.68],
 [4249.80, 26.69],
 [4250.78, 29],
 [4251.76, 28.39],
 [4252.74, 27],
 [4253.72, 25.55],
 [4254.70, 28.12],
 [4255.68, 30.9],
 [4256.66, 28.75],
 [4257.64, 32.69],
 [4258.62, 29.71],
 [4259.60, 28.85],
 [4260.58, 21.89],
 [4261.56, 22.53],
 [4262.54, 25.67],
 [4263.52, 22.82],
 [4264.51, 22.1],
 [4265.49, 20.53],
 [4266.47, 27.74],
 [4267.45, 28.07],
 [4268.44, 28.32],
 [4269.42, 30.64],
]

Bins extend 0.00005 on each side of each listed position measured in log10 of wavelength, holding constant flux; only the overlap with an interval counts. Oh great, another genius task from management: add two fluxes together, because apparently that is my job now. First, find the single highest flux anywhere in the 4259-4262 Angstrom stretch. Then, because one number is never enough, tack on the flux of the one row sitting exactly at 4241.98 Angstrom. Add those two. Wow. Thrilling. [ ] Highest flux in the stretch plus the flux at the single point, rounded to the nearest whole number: 59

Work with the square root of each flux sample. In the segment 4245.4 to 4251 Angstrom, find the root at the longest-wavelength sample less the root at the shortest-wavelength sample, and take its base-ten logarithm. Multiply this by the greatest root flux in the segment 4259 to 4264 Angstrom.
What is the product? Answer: -3.7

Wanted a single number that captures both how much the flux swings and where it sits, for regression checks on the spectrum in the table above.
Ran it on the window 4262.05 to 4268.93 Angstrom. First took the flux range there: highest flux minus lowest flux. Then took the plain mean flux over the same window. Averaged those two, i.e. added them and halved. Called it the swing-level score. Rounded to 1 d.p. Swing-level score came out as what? 16.4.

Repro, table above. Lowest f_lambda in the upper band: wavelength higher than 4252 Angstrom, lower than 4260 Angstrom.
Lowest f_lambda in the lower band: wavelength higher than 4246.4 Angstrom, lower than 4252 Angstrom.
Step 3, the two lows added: 49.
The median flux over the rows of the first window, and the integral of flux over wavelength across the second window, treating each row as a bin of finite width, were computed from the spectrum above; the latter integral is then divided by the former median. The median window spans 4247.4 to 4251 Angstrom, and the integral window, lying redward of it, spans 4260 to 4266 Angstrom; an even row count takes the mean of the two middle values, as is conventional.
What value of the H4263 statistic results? 5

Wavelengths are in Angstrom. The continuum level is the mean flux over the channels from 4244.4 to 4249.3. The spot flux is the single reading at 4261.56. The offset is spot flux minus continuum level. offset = -5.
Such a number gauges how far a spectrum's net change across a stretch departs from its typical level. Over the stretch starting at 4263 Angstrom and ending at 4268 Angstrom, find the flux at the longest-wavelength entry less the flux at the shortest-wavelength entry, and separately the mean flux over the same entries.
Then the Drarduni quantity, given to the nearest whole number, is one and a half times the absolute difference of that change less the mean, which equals 29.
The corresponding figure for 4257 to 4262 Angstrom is 56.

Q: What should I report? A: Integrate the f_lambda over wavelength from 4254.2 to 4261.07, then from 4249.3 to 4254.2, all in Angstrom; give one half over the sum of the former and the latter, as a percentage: 0.151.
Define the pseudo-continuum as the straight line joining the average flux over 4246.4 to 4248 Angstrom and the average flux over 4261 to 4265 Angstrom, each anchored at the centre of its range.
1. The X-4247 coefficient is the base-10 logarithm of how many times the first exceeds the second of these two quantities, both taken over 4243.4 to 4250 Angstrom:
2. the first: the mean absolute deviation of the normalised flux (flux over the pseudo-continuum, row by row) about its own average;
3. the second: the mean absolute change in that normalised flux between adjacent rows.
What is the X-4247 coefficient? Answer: -0.35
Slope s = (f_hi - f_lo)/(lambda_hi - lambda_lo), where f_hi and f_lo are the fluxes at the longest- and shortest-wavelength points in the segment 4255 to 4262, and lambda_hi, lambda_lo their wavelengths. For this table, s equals -1.4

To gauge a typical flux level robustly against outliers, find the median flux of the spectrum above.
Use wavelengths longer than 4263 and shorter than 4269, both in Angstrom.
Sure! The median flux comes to 25.3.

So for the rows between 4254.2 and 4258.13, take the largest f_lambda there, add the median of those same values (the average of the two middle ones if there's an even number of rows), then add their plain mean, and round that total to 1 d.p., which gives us 92.6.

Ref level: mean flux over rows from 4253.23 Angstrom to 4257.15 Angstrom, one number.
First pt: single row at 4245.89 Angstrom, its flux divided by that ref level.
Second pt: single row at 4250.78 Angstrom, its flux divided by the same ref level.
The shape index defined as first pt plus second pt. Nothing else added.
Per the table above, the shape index 1.97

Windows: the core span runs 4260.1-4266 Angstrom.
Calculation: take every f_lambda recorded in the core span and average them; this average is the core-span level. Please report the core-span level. 22.6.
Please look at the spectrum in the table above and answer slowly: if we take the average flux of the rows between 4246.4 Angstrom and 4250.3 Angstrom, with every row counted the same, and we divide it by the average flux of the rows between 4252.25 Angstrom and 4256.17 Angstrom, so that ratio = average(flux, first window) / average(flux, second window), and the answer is 0.99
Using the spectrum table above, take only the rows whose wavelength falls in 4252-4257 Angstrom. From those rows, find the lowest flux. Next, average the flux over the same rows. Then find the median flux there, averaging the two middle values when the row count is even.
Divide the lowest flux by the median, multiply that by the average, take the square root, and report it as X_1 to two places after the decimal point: 5.05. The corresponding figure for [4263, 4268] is 4.67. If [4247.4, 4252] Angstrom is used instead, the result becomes 4.84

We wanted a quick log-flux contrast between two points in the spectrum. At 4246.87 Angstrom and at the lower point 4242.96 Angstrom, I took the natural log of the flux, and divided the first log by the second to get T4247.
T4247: 1.07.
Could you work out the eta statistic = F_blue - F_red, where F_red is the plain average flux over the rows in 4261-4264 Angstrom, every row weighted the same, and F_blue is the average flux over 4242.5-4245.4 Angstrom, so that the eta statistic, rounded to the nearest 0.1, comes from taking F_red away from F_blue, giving 4.0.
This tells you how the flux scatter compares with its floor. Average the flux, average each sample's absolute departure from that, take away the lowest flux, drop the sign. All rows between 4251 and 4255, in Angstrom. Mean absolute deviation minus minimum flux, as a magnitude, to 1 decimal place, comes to 24.6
